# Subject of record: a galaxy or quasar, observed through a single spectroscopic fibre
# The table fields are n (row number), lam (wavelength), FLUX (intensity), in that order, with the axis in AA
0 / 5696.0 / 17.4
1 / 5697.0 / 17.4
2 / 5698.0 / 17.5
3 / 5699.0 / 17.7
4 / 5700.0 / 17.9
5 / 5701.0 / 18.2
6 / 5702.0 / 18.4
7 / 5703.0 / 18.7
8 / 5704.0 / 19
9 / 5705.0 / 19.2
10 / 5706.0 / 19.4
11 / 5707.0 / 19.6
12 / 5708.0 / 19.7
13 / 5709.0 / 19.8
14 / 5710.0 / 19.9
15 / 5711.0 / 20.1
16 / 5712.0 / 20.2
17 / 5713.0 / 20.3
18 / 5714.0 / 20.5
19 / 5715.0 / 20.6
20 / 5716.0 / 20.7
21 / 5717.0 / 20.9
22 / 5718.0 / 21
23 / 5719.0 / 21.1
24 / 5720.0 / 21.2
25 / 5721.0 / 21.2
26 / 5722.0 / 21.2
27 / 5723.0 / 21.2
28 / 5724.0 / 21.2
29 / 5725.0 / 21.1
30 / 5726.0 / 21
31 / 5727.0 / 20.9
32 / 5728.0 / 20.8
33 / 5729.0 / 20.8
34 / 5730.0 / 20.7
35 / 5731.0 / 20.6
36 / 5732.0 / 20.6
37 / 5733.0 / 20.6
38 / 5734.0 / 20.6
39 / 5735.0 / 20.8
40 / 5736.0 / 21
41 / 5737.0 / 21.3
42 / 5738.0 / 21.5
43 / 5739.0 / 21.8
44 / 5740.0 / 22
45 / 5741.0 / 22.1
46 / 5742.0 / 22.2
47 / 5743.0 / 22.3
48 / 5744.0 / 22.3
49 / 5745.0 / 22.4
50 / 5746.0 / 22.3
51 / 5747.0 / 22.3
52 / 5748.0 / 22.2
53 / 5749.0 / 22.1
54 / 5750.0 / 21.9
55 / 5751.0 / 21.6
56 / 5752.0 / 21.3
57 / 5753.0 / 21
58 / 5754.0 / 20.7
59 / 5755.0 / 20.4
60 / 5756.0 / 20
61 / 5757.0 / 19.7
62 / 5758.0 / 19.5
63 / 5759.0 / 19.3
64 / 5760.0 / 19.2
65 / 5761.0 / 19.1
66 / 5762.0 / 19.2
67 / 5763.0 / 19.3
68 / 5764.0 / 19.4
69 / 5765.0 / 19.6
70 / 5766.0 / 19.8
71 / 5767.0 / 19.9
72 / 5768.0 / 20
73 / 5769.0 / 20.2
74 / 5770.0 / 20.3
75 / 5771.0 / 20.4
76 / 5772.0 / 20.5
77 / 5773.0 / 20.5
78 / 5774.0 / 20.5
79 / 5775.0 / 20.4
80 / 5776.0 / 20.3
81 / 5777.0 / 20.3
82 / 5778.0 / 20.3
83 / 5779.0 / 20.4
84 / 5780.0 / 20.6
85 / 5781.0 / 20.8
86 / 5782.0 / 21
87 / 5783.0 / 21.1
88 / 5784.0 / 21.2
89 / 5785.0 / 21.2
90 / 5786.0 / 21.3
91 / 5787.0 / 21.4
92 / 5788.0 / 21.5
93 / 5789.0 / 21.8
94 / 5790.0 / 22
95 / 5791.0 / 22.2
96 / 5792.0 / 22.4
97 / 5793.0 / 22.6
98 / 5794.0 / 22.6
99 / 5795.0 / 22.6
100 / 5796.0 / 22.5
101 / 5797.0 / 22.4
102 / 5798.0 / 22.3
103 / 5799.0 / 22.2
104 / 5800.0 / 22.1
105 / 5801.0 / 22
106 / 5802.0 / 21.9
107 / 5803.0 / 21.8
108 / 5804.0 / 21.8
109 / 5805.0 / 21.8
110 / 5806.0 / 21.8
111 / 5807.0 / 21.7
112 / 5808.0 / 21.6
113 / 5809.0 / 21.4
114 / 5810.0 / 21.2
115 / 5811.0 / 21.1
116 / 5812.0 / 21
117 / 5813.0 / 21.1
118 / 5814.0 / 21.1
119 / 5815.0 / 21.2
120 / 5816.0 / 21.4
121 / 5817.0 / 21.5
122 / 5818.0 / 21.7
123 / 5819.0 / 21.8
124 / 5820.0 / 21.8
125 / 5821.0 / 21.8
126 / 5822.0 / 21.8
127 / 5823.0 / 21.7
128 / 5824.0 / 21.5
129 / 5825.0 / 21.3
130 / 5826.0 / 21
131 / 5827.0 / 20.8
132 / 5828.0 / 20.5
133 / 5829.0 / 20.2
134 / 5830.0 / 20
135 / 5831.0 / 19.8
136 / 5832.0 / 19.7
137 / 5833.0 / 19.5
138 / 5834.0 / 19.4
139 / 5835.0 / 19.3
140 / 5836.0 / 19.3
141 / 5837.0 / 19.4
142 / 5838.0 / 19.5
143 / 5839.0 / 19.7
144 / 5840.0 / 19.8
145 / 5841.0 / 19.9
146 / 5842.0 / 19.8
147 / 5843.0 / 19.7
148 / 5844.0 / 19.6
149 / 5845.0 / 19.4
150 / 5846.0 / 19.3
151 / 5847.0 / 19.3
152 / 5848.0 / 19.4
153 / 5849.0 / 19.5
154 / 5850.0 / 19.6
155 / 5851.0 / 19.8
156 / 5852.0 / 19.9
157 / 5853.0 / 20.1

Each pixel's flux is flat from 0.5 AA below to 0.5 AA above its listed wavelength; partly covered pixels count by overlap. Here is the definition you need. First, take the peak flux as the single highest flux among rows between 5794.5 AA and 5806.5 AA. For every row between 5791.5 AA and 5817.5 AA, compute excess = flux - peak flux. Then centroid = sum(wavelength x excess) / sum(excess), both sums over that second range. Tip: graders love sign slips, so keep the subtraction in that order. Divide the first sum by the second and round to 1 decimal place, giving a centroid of 5809.1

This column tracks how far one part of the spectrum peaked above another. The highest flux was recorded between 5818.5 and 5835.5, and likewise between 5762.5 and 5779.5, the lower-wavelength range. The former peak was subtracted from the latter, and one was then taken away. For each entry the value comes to -2.3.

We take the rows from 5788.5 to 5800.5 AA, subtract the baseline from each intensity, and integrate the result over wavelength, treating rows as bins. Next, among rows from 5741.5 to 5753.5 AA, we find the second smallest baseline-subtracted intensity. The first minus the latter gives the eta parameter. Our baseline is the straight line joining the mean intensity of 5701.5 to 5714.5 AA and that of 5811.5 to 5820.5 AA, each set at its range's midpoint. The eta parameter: 14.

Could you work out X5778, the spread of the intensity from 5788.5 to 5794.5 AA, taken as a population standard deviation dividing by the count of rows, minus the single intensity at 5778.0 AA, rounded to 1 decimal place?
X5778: -20.0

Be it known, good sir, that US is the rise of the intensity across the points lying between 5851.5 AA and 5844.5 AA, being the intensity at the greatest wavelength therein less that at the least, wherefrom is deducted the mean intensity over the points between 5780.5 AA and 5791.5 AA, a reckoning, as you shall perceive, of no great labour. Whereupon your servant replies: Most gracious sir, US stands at -21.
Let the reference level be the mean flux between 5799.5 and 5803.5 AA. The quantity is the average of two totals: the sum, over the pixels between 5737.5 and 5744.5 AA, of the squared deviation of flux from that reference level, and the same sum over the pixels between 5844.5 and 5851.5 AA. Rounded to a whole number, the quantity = 22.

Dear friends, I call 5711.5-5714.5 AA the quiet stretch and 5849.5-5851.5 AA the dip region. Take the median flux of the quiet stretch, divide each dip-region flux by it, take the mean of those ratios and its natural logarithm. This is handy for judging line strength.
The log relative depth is -0.030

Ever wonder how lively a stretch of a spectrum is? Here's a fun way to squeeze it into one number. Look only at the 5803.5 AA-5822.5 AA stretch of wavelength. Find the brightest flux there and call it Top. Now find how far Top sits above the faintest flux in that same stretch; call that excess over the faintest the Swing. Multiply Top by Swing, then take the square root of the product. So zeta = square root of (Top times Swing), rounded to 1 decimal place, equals 4.2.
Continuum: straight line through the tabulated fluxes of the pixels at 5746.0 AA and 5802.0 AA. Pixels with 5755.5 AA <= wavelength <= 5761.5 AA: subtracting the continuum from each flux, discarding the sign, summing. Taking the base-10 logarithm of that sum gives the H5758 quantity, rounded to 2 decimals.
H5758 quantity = 1.22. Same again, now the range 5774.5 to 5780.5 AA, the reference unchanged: 1.01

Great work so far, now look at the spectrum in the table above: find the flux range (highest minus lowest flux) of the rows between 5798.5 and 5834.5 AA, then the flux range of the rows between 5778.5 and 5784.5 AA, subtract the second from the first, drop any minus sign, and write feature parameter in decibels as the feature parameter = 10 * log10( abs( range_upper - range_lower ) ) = 3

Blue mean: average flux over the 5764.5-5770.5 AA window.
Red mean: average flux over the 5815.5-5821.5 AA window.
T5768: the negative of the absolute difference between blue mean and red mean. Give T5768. -1.7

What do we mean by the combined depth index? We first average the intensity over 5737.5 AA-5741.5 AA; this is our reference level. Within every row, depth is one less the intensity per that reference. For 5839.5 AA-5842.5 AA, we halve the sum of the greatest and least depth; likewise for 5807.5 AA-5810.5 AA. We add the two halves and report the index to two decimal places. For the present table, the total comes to 0.11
